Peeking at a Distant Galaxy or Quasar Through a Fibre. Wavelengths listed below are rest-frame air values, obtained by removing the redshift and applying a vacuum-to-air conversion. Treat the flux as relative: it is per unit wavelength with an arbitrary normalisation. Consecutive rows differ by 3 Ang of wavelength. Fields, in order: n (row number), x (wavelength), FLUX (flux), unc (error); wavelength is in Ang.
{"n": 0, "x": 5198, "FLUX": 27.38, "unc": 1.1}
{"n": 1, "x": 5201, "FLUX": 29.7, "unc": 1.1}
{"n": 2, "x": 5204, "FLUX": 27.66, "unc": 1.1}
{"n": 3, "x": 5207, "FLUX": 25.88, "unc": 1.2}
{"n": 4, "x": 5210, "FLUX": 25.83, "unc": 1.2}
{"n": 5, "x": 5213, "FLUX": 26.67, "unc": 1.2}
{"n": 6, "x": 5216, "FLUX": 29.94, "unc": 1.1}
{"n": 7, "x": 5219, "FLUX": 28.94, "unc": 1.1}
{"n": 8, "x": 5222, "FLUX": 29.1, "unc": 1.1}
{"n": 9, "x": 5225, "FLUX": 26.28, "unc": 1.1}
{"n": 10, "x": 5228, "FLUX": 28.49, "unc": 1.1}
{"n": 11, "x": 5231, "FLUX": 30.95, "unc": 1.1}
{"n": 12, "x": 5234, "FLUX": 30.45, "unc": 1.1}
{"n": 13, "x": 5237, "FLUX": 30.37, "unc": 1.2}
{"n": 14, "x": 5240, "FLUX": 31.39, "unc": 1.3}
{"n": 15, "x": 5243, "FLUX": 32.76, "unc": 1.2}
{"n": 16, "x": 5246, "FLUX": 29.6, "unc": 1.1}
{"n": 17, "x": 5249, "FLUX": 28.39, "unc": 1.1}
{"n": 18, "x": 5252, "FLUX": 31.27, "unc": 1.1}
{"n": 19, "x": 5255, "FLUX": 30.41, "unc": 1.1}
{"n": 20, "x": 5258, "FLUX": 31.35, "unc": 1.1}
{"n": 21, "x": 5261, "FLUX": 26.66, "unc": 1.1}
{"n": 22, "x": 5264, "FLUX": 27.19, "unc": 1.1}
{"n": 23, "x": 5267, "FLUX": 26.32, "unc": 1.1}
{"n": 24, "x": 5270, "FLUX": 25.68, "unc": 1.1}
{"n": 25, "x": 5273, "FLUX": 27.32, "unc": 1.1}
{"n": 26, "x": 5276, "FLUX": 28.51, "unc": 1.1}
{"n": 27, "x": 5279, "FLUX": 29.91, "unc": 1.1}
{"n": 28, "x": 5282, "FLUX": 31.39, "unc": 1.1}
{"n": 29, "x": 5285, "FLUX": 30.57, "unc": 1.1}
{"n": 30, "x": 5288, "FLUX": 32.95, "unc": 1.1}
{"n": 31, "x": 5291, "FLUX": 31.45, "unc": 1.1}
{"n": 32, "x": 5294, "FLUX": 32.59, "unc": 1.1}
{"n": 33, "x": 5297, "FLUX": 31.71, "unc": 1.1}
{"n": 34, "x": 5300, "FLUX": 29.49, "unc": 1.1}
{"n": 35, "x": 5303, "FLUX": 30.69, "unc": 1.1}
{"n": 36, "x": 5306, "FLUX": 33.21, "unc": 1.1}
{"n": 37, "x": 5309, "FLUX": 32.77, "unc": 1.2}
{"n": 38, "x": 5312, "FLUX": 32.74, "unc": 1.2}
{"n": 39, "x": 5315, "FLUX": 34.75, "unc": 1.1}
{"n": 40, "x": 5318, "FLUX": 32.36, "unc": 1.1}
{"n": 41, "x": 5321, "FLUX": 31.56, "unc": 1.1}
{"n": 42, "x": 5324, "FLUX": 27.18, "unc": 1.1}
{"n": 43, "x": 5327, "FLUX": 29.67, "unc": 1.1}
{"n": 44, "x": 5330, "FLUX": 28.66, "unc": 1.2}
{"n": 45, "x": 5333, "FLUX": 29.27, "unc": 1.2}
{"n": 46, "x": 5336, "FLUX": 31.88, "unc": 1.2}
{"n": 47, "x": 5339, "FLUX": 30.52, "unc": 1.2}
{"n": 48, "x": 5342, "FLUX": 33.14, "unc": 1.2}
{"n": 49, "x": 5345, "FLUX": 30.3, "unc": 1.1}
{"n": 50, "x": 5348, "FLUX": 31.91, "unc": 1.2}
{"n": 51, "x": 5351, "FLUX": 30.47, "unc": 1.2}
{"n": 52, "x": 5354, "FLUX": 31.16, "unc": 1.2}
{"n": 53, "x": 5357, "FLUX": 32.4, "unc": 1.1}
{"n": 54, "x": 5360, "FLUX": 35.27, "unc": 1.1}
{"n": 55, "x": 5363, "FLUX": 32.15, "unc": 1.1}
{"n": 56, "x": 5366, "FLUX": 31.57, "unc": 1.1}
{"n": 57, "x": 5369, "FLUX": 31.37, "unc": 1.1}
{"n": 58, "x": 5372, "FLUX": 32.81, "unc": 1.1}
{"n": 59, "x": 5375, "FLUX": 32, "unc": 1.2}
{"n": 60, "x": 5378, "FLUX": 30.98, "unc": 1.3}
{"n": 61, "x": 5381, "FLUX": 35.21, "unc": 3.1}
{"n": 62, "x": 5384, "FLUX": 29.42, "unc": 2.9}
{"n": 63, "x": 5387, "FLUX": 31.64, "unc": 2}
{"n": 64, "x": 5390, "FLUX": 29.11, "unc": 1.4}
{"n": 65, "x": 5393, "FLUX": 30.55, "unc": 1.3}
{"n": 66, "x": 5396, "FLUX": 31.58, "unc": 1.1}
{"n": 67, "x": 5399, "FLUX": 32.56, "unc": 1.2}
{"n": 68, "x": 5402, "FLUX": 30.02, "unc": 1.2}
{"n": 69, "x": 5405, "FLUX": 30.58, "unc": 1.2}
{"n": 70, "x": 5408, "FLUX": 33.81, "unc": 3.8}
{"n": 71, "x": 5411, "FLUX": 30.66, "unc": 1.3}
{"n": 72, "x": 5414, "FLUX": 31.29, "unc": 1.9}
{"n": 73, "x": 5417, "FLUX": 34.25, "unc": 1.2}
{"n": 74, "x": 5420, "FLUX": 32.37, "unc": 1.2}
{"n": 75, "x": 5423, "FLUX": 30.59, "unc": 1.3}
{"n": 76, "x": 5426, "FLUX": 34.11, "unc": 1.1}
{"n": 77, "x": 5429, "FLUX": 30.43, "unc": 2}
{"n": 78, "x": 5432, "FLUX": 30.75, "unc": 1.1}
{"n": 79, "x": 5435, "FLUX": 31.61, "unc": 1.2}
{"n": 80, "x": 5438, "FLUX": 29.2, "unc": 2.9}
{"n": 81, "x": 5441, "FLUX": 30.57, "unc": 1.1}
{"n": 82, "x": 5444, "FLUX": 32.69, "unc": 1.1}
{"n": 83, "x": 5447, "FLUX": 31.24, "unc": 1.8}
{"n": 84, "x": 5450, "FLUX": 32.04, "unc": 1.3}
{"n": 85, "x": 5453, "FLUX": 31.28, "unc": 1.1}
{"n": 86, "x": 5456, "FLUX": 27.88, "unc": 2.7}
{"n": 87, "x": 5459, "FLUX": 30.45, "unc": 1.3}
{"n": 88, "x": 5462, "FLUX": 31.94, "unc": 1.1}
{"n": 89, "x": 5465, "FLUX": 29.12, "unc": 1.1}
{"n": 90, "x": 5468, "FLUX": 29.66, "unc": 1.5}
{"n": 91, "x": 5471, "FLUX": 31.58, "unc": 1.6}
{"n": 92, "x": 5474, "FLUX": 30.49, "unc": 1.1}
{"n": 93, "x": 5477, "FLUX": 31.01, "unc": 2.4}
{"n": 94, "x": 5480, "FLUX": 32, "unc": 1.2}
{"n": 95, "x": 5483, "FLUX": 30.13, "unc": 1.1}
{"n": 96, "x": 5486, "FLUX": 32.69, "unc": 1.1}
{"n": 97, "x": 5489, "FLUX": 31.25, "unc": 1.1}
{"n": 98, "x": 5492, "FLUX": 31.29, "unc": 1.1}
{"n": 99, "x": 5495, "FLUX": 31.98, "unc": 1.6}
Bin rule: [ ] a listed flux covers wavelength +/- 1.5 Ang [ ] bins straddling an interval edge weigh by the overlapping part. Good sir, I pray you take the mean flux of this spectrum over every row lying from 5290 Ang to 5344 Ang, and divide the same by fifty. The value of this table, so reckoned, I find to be 0.626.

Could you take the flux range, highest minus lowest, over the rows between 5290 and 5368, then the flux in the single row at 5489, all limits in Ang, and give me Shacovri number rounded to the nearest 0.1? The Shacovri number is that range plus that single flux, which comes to 39.3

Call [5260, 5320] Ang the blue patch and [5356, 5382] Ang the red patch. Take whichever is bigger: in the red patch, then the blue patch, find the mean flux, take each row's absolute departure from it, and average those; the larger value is 2.2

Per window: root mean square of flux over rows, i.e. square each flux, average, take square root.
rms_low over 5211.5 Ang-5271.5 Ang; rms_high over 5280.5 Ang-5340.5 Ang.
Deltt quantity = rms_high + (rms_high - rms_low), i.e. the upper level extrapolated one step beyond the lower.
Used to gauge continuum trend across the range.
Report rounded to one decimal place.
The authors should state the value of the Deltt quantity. 33.5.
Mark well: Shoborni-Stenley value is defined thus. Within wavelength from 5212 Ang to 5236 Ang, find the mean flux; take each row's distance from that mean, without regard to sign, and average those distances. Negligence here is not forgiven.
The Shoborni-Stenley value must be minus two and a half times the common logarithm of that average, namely -0.27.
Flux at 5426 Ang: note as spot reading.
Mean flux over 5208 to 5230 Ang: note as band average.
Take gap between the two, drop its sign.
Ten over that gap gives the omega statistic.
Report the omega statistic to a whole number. 2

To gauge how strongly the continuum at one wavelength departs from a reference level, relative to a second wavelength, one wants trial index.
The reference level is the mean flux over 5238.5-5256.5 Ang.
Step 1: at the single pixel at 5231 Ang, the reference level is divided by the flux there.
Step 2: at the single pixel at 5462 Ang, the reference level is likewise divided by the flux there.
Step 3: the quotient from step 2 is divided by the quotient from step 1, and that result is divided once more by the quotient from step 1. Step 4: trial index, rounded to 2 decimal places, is 0.98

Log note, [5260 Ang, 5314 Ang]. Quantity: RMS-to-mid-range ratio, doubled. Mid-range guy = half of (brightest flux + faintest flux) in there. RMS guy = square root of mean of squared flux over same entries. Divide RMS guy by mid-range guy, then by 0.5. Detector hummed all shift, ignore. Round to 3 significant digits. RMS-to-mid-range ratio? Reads 2.05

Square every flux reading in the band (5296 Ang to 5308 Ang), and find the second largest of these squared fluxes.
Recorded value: 1006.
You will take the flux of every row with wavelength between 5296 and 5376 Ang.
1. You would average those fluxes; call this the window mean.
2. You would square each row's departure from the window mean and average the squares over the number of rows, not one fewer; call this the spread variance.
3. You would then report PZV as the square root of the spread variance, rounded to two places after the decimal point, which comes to 1.73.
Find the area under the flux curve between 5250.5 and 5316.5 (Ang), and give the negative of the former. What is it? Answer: -2007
